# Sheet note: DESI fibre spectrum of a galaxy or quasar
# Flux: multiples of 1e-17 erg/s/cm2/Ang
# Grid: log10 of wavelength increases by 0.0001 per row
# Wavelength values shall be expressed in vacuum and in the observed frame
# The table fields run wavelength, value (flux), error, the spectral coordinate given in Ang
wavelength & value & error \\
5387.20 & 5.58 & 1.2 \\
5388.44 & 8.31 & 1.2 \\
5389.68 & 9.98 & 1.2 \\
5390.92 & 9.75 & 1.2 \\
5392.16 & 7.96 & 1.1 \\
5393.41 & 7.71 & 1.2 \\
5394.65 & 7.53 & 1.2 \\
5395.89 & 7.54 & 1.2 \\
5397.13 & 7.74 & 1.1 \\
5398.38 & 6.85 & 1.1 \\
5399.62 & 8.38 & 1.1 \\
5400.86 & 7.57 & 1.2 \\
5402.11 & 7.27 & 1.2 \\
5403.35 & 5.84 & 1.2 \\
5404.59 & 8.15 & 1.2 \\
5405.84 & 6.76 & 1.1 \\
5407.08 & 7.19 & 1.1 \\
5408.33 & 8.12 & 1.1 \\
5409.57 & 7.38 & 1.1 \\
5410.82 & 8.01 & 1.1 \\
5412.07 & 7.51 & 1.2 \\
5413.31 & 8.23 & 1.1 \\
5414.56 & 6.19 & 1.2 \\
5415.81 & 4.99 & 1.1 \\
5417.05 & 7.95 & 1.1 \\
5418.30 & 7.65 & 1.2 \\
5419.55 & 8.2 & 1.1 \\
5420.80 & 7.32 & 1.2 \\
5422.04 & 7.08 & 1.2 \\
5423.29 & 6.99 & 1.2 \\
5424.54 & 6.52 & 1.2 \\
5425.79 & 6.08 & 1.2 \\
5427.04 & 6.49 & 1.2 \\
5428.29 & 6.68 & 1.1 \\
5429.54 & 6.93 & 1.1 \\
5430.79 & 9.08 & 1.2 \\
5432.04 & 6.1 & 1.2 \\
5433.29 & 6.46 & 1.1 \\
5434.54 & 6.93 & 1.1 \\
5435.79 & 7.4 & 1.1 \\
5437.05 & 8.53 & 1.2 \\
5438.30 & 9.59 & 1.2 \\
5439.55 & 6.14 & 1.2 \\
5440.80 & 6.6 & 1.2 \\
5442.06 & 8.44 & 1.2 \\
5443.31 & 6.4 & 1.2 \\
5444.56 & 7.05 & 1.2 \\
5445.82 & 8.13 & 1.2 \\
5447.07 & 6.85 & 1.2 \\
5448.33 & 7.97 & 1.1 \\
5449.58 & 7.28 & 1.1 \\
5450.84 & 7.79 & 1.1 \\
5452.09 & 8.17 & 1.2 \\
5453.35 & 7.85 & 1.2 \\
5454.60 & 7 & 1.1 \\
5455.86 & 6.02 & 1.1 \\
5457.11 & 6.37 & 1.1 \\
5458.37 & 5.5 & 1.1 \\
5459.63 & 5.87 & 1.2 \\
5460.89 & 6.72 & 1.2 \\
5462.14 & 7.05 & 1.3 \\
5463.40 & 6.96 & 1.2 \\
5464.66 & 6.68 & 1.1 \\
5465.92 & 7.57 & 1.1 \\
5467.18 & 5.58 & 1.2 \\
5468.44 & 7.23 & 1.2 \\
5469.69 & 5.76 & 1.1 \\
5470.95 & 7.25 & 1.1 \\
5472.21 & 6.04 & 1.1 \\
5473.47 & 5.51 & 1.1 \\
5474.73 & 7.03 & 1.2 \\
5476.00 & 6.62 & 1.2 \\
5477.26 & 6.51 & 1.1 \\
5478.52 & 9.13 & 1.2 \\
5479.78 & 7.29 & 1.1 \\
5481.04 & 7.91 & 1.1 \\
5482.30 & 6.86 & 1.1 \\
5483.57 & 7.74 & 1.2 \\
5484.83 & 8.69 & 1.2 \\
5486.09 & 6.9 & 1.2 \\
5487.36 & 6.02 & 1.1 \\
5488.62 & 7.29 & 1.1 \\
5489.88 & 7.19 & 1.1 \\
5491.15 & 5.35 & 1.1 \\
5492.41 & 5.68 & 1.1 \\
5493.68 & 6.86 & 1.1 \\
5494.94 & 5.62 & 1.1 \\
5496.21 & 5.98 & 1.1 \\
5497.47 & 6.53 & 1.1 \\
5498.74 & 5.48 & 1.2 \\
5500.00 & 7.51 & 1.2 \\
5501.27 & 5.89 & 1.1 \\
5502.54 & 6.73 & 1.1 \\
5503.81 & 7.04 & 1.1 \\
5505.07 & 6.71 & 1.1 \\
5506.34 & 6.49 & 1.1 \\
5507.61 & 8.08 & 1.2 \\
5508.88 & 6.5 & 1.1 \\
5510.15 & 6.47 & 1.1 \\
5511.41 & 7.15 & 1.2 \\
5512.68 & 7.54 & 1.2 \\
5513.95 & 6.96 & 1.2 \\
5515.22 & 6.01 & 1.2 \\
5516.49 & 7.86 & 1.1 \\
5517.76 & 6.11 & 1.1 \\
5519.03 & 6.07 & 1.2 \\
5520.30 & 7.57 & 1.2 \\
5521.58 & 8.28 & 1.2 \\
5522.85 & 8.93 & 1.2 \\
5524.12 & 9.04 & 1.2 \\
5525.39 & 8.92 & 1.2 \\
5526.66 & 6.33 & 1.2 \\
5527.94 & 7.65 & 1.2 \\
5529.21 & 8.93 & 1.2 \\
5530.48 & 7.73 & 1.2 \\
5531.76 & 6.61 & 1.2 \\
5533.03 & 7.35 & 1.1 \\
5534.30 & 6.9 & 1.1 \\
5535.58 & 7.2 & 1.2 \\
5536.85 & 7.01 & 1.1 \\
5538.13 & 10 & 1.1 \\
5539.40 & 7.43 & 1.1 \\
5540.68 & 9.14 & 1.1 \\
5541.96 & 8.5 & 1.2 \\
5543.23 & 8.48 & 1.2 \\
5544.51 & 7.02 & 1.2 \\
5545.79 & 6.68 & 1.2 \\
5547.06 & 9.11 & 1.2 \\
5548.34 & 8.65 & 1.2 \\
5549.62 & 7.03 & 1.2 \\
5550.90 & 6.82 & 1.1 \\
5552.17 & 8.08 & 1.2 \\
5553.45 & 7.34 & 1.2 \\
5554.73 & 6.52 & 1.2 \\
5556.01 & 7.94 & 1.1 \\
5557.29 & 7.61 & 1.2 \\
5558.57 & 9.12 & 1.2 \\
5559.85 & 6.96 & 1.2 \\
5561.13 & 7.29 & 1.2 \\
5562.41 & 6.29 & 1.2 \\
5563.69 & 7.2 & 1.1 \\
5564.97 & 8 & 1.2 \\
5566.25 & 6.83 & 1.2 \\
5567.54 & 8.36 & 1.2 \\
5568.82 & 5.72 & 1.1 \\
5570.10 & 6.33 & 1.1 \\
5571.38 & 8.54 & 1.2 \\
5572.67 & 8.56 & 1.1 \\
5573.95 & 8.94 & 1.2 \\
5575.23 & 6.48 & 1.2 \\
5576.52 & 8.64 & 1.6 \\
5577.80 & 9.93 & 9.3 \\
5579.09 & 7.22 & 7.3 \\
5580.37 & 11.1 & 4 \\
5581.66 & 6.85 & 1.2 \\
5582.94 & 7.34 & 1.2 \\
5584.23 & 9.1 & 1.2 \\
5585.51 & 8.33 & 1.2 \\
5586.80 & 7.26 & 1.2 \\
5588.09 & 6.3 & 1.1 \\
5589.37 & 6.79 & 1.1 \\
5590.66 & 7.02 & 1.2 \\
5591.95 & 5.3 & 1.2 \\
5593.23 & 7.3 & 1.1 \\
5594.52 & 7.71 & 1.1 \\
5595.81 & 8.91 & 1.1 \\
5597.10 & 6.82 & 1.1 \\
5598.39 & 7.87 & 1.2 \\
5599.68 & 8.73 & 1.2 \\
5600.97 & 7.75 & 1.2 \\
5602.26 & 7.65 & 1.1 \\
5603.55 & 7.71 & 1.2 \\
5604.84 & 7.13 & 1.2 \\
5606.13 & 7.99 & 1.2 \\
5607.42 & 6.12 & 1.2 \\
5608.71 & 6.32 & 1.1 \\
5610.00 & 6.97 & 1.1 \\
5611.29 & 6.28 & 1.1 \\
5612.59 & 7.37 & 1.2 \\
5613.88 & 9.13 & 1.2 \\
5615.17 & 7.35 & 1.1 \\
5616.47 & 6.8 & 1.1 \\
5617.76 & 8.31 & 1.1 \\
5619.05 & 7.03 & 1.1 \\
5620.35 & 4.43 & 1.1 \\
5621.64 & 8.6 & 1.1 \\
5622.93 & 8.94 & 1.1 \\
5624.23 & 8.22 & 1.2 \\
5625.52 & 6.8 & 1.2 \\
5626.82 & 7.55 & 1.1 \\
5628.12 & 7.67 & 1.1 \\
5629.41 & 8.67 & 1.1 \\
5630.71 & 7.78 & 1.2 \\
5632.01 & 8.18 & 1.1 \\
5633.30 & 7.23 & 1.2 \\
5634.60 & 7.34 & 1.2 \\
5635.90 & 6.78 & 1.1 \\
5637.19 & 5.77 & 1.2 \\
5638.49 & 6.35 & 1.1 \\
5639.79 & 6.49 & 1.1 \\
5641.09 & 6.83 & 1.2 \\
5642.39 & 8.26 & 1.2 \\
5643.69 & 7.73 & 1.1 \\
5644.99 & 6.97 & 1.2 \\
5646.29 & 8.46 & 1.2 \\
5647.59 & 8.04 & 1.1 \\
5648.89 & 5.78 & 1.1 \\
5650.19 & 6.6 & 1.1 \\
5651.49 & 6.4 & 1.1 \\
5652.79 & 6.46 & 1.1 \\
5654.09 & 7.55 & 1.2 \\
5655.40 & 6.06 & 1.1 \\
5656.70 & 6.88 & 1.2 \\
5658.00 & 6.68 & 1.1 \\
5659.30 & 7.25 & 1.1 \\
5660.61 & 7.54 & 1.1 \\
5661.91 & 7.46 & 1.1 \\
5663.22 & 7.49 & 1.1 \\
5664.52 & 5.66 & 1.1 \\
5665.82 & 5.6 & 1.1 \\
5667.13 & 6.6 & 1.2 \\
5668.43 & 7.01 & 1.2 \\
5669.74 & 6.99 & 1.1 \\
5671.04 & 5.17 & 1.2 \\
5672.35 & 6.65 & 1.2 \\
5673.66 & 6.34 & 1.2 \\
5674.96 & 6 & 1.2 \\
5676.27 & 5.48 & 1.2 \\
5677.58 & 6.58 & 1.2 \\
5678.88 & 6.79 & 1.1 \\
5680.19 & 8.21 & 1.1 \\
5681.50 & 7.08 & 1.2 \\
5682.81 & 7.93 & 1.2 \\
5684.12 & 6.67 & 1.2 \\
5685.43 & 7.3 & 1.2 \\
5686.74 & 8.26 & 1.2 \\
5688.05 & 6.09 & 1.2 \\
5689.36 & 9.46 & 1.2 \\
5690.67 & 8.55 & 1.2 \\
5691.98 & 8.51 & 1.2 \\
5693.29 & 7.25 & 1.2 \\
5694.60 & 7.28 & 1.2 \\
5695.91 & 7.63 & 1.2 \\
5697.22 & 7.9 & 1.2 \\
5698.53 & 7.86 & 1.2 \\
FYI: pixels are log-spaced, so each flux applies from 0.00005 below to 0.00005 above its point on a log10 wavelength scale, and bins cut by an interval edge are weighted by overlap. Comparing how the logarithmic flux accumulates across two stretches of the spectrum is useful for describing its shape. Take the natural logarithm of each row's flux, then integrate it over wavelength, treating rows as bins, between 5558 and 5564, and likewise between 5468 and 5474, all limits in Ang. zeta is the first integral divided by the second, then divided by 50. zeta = 0.022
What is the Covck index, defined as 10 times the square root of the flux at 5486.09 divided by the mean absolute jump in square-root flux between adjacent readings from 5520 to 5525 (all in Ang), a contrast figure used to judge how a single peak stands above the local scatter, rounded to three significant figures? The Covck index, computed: 309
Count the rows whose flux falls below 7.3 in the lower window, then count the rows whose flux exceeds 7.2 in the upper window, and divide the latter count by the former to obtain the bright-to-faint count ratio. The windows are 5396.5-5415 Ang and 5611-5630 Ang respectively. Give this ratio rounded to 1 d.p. 1.7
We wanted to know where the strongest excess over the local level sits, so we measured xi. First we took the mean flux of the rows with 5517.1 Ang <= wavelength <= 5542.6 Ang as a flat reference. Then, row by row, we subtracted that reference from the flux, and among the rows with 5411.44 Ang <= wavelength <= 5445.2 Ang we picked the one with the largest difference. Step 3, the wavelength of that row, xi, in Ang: 5438.30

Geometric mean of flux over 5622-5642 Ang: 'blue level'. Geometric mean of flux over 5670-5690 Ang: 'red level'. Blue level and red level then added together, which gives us 14.2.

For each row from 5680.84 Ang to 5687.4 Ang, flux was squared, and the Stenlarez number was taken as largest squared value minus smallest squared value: 24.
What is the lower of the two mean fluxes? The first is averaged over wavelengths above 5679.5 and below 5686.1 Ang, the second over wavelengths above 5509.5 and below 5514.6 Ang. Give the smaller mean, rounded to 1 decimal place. 7.0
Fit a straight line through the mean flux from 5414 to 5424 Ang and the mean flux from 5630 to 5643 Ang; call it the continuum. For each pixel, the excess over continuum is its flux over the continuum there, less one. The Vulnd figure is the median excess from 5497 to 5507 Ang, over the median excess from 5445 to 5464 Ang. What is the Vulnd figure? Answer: 8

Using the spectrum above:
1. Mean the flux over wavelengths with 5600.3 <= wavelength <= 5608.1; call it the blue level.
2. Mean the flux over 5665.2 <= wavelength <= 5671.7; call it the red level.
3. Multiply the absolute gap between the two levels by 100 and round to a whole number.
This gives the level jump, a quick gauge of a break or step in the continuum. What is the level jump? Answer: 112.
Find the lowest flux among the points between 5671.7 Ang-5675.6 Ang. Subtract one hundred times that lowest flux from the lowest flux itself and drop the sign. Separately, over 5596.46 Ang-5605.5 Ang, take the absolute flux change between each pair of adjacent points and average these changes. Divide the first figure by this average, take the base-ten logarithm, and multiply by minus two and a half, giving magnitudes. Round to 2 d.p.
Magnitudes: -7.48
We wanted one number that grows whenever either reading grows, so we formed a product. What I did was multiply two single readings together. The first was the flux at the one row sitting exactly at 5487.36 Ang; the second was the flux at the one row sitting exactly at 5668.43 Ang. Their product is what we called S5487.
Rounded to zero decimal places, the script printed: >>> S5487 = 42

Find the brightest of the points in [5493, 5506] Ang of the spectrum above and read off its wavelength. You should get 5500.00 Ang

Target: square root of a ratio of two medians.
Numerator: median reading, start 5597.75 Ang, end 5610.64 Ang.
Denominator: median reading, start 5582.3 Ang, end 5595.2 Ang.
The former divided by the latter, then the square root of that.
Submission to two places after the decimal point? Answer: 1.03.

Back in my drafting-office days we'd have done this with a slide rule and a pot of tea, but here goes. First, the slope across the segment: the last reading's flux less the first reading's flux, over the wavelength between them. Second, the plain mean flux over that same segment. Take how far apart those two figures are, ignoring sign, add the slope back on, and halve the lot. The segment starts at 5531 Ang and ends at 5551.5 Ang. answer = 3.87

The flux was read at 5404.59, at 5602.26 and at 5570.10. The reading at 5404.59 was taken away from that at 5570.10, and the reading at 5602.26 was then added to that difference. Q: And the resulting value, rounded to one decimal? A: 5.8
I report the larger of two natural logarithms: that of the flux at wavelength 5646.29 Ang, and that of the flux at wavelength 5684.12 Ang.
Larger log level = 2.14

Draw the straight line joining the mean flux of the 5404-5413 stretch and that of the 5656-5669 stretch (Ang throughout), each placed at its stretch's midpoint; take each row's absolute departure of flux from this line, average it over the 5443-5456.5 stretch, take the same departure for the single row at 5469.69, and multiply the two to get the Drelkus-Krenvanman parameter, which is 1.0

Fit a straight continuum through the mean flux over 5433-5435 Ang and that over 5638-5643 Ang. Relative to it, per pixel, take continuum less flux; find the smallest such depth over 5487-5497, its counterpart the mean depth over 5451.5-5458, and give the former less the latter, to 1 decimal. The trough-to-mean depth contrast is -0.2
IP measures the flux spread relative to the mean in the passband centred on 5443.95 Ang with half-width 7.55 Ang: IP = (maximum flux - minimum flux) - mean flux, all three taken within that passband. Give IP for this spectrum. -4.1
